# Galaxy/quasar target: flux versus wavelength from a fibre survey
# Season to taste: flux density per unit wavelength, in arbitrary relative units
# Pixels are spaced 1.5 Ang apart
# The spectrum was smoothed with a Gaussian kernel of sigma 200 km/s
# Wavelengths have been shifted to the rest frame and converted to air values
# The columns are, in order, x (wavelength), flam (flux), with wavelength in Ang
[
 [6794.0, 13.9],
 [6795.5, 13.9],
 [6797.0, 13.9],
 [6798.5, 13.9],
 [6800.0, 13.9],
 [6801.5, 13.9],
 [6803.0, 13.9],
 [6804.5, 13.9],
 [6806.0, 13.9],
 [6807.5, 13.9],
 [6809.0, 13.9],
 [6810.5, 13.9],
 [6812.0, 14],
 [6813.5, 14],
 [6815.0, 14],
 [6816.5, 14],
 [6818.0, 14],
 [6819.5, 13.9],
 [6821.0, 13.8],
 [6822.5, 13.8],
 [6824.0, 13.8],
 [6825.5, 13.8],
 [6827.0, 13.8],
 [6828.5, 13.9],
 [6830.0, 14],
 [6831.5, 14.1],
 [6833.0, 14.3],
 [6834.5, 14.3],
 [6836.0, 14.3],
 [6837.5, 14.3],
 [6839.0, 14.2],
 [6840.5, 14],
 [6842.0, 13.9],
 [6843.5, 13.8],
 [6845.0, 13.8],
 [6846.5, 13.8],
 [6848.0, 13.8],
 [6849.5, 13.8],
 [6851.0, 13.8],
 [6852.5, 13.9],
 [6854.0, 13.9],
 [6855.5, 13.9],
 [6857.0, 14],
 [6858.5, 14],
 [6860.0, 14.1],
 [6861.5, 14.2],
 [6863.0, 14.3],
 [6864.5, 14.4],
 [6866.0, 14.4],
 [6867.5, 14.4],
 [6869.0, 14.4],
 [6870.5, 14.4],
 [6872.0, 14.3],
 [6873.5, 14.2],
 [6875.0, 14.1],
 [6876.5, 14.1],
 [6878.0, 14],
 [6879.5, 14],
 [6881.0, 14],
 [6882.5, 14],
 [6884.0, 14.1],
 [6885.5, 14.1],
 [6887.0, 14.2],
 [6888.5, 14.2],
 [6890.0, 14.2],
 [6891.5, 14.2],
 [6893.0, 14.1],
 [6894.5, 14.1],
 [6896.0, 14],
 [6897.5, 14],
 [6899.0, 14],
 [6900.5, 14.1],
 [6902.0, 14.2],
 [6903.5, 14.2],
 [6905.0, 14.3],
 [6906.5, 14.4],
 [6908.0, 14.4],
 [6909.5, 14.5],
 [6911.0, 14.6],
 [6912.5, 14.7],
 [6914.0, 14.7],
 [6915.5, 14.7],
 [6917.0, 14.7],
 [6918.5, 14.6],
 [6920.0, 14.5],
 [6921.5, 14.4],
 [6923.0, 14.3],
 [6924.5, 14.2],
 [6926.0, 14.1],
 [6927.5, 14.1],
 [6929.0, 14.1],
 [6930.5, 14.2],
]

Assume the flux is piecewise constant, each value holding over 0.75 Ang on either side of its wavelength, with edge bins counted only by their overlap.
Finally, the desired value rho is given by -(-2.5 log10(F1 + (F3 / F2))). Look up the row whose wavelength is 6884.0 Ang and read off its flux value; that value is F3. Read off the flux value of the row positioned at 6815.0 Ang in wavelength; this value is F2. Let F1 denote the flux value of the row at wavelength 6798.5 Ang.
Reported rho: 2.93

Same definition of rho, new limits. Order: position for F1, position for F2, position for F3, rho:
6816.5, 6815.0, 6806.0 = 2.94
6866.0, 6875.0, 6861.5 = 2.97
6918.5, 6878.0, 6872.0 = 2.98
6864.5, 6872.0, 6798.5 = 2.97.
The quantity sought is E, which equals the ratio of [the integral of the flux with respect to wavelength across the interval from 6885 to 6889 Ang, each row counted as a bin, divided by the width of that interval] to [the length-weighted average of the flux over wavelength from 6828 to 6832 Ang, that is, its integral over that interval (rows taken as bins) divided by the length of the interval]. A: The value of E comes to 1.01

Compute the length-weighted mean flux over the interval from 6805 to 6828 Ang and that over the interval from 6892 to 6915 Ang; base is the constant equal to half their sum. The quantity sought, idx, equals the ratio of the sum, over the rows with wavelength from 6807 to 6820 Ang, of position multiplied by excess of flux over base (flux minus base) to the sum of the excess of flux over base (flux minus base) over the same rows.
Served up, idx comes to 6812.9 Ang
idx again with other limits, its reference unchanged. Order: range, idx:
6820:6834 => 6823.7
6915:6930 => 6918.7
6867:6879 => 6869.3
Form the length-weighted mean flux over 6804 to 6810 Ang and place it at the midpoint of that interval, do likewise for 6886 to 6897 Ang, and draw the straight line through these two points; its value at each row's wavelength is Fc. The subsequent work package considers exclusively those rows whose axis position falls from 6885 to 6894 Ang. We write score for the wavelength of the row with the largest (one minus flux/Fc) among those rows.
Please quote 6893.0 Ang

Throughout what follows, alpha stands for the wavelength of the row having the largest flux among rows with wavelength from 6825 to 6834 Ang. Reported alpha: 6833.0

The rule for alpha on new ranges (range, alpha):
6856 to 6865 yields 6864.5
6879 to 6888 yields 6887.0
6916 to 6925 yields 6917.0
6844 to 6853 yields 6852.5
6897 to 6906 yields 6905.0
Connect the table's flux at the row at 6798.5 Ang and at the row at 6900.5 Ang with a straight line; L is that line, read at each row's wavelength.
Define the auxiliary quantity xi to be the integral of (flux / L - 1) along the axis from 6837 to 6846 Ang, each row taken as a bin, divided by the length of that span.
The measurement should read 0.0001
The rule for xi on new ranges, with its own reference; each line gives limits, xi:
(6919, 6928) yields 0.0096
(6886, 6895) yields 0.0061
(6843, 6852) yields -0.0138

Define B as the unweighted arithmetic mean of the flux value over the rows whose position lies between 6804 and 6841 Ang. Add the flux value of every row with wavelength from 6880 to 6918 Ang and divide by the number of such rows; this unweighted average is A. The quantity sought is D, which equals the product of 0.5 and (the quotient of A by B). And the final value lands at 0.510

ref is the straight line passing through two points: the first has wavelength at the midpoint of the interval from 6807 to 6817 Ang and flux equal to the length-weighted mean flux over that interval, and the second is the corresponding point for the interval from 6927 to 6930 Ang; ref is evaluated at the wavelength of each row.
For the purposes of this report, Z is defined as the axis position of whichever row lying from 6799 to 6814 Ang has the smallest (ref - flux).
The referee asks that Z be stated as 6812.0 Ang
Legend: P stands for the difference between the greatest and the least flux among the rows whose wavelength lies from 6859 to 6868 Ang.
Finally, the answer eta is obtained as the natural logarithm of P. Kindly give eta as -1.2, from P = 0.30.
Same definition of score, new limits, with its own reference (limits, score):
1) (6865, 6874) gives 6873.5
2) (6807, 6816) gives 6810.5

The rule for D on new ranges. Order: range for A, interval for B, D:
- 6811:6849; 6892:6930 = 0.488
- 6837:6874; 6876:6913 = 0.496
